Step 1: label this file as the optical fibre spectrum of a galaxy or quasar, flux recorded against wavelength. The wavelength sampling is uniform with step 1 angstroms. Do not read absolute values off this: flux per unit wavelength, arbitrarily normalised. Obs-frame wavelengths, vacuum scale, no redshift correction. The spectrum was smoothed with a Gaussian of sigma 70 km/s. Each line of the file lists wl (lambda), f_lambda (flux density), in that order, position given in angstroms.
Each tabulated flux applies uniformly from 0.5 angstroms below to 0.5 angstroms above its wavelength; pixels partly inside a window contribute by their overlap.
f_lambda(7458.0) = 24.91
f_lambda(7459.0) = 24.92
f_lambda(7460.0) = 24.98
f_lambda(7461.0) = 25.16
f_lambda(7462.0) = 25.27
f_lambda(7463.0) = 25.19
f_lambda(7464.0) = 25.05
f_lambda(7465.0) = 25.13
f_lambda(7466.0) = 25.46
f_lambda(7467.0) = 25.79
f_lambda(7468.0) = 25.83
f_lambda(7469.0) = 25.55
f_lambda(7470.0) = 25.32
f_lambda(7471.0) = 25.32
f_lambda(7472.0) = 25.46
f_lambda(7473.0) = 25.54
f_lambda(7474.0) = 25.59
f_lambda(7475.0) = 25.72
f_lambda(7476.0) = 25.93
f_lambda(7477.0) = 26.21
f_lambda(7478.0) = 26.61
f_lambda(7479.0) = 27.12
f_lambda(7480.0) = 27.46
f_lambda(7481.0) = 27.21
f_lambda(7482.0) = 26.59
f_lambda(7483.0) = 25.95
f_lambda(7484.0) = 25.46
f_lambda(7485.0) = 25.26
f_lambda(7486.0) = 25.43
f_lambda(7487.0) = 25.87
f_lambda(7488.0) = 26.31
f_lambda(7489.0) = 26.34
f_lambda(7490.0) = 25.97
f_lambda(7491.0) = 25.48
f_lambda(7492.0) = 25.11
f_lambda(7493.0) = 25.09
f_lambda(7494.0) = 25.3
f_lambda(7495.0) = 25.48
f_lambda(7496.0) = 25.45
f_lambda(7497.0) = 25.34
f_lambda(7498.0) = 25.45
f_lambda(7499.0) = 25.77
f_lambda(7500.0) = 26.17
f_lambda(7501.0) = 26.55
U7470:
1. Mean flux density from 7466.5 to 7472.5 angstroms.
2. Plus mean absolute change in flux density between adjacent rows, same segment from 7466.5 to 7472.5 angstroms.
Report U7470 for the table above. 25.7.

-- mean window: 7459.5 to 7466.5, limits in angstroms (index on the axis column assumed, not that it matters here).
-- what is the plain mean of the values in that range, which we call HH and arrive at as 25.2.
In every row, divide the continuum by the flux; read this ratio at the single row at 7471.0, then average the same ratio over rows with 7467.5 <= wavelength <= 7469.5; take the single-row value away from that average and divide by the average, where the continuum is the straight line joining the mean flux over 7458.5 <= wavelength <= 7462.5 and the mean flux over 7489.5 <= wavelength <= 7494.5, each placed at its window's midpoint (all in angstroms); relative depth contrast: -0.02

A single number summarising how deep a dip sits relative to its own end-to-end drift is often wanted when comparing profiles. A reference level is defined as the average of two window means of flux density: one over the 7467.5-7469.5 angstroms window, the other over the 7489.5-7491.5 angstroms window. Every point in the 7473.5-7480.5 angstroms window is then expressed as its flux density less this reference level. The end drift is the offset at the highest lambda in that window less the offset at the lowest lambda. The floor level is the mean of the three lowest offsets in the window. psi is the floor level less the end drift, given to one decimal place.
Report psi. -1.8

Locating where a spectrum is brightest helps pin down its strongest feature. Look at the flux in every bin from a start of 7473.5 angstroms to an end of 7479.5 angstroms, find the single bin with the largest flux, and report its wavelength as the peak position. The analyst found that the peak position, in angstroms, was 7479.0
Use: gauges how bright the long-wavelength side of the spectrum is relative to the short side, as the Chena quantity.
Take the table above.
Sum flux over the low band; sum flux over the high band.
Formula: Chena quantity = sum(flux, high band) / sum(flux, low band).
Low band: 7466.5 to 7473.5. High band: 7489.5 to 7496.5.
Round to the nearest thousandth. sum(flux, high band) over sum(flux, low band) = 0.995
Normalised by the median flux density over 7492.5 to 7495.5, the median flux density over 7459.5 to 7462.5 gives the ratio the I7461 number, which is 0.99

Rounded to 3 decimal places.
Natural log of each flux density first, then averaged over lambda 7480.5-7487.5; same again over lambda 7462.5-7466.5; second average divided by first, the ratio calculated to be 0.991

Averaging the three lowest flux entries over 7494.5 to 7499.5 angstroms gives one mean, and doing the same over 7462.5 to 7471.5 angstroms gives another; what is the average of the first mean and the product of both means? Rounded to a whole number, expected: 332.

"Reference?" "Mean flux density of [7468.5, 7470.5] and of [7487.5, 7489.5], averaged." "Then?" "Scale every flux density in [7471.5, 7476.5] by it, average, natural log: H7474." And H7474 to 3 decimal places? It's -0.009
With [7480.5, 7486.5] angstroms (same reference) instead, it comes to 0.004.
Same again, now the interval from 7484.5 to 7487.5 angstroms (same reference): -0.014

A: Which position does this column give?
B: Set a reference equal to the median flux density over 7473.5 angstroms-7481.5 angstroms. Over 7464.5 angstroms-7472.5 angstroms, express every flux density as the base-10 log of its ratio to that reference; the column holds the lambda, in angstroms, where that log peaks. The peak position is 7468.0 angstroms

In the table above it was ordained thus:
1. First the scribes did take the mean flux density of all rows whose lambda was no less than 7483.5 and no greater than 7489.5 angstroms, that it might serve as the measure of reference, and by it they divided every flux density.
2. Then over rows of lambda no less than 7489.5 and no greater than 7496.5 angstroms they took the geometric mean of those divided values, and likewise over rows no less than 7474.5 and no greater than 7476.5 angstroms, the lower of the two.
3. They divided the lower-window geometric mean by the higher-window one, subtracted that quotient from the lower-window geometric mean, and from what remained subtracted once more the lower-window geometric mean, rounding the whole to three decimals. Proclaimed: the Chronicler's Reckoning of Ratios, -1.016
